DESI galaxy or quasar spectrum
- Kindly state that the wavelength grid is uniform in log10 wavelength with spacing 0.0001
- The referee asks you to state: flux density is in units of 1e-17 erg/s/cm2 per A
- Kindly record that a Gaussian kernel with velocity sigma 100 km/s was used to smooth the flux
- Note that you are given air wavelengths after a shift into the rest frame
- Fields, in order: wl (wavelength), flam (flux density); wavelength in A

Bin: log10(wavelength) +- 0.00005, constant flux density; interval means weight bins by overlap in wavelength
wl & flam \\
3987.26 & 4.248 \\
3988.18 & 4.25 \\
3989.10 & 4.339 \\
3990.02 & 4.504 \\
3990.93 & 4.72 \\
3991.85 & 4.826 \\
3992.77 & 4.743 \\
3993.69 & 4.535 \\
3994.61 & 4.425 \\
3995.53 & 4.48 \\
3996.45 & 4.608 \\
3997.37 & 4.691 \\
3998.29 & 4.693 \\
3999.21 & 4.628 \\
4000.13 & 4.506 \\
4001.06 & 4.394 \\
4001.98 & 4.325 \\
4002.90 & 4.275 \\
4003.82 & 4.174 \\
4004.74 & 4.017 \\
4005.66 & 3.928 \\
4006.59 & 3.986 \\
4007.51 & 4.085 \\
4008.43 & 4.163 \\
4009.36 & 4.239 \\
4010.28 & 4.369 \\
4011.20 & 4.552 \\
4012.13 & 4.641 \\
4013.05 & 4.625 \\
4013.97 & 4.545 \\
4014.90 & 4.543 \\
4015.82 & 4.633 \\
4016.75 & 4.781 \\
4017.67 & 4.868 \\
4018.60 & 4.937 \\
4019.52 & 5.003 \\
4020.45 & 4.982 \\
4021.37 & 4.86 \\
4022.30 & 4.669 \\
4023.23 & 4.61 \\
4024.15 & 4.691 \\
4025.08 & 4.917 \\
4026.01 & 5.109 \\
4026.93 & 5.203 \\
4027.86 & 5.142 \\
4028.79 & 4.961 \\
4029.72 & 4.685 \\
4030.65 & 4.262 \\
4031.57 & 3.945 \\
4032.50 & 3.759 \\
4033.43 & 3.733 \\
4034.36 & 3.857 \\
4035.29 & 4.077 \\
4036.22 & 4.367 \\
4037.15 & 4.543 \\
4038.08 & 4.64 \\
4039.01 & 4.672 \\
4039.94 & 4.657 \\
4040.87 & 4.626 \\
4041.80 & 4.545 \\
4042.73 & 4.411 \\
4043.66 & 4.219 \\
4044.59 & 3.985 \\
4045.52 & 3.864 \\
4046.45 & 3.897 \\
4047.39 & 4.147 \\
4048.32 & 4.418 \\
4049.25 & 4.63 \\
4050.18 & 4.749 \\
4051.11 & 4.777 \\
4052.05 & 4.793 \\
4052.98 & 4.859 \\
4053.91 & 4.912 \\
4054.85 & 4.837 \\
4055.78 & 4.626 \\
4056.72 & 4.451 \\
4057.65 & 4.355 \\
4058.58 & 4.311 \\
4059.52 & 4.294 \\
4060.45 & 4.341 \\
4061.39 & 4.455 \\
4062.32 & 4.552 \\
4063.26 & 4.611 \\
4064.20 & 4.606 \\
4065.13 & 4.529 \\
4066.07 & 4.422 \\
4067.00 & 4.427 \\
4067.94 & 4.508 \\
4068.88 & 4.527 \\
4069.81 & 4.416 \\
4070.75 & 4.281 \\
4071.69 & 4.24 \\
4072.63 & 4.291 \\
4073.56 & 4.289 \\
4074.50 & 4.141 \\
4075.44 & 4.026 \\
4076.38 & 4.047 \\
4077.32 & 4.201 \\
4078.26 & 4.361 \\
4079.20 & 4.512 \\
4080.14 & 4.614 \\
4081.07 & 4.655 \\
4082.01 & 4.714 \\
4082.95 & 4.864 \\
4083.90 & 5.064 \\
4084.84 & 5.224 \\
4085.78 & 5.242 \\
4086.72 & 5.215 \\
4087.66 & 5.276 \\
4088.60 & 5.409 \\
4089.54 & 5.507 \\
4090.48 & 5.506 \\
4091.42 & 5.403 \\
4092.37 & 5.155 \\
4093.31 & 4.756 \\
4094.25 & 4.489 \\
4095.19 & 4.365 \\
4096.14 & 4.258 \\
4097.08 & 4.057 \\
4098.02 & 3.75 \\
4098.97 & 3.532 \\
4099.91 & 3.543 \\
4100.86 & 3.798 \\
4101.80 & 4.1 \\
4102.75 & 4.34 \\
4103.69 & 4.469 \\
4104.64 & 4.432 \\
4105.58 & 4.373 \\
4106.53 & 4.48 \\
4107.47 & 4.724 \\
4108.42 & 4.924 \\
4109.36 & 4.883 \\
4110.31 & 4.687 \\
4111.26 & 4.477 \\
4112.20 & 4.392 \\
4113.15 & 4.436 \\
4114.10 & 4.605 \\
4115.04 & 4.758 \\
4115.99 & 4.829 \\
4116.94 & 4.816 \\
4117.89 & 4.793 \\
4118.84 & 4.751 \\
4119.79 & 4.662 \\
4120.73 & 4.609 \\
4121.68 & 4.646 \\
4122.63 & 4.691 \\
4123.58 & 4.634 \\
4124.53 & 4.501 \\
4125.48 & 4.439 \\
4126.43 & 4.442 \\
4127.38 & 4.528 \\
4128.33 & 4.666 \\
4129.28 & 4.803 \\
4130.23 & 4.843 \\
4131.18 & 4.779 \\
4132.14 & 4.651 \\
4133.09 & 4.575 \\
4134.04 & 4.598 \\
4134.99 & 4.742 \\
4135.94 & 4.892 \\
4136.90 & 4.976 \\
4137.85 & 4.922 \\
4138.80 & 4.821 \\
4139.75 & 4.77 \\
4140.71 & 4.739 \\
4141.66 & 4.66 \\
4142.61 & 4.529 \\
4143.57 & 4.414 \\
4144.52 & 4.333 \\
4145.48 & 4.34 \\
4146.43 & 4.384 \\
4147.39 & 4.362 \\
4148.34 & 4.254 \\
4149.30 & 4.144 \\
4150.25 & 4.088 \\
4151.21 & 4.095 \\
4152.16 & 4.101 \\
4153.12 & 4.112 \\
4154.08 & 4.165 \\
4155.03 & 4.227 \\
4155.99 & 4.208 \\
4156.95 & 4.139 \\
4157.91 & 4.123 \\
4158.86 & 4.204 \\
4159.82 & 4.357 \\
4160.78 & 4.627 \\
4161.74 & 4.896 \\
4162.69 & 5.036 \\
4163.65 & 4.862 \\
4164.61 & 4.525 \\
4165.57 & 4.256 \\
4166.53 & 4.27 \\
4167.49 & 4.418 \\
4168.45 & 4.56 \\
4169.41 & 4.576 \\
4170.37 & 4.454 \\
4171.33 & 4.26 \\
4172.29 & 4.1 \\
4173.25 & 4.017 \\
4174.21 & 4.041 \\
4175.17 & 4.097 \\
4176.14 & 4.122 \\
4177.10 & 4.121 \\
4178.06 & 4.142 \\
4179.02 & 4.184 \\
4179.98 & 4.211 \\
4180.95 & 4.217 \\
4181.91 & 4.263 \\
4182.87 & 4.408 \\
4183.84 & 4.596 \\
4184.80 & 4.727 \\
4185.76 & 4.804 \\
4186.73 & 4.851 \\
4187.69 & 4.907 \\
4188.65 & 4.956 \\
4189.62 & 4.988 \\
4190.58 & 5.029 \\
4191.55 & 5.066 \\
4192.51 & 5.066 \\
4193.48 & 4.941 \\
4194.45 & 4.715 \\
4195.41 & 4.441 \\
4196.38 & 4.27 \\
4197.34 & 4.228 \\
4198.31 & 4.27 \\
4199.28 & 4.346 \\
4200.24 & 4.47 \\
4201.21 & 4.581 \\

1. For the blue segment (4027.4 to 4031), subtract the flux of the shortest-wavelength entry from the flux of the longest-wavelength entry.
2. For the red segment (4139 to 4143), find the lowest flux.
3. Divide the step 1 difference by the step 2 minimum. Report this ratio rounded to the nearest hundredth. -0.19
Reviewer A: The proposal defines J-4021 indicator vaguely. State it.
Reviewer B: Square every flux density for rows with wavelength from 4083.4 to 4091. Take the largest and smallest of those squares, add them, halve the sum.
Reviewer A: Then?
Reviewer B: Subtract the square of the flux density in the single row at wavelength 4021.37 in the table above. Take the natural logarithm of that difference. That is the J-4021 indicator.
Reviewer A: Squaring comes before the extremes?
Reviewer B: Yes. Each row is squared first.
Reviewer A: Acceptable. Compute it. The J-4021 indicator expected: 1.5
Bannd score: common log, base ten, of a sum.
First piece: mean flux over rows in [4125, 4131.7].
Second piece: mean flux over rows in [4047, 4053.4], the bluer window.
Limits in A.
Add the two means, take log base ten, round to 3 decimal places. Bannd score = 0.967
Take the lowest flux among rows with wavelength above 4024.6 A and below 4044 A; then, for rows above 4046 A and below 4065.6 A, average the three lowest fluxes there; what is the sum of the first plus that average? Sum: 7.85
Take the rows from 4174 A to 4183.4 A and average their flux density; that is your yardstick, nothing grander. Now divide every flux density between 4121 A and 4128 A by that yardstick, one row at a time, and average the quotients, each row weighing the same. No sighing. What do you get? 1.09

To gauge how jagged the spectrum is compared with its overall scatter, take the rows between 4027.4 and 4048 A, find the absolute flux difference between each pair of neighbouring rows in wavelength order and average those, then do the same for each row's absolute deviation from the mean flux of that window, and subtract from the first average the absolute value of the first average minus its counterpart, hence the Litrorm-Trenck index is -0.01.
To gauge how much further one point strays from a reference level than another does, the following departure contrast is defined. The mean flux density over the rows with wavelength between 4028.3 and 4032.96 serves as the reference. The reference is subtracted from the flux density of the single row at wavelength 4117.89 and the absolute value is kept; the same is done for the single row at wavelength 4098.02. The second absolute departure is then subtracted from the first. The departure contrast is -0.1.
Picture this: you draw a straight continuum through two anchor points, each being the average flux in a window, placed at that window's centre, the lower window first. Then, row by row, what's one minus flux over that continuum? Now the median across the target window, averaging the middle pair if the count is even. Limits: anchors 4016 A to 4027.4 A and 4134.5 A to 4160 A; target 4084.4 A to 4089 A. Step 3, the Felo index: -0.13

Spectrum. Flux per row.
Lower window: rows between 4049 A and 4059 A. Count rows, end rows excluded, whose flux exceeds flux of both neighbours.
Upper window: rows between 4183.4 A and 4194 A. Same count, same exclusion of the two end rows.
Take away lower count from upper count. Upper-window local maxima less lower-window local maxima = -1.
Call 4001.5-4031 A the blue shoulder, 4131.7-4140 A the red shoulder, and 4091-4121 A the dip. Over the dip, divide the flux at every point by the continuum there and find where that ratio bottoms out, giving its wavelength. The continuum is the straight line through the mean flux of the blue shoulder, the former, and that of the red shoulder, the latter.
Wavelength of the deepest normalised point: 4098.97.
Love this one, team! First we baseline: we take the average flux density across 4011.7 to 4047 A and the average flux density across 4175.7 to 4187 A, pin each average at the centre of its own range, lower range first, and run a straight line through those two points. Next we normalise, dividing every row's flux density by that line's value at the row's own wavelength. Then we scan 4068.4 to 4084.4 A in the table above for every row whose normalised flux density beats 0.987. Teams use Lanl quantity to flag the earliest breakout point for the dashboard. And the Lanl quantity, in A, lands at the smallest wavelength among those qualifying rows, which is 4068.88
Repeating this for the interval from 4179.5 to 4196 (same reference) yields 4182.87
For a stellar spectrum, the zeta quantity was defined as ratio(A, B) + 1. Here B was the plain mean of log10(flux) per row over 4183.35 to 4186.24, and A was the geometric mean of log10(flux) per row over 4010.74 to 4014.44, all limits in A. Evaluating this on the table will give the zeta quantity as 1.984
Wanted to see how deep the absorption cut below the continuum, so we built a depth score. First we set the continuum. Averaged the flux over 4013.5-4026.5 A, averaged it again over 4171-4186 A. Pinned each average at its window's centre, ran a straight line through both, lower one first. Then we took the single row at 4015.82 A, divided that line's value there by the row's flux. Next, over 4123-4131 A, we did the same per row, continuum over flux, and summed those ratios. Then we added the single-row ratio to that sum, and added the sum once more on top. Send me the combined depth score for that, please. 16.5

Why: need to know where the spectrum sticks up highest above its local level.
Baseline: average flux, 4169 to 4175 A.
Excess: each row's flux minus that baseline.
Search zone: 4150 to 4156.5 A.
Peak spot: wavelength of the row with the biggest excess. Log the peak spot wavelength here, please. 4155.03 A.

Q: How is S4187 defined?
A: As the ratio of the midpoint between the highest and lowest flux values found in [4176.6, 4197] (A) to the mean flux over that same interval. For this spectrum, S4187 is 1.00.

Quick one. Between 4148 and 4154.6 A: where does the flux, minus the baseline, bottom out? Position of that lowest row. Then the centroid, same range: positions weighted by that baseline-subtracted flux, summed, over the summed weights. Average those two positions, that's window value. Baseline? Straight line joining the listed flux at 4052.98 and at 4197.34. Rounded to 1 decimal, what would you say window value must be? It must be 4150.8 A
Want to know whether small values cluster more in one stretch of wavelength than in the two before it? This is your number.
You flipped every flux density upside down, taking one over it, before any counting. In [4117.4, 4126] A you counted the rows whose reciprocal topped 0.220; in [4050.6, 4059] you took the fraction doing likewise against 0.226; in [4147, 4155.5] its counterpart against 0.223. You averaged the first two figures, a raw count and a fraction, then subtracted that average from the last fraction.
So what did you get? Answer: -0.1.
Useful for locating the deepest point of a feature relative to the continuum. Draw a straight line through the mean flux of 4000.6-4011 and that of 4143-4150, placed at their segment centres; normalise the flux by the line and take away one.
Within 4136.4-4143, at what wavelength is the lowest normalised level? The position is 4142.61 A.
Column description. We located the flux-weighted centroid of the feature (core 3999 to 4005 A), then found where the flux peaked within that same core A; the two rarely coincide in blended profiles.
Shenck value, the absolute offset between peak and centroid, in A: 2.7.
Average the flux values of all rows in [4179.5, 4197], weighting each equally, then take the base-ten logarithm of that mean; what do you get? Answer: 0.671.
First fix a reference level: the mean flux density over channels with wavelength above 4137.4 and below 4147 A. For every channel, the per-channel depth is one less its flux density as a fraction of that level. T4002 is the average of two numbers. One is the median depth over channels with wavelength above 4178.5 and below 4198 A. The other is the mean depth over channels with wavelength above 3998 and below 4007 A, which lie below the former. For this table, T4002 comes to 0.018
